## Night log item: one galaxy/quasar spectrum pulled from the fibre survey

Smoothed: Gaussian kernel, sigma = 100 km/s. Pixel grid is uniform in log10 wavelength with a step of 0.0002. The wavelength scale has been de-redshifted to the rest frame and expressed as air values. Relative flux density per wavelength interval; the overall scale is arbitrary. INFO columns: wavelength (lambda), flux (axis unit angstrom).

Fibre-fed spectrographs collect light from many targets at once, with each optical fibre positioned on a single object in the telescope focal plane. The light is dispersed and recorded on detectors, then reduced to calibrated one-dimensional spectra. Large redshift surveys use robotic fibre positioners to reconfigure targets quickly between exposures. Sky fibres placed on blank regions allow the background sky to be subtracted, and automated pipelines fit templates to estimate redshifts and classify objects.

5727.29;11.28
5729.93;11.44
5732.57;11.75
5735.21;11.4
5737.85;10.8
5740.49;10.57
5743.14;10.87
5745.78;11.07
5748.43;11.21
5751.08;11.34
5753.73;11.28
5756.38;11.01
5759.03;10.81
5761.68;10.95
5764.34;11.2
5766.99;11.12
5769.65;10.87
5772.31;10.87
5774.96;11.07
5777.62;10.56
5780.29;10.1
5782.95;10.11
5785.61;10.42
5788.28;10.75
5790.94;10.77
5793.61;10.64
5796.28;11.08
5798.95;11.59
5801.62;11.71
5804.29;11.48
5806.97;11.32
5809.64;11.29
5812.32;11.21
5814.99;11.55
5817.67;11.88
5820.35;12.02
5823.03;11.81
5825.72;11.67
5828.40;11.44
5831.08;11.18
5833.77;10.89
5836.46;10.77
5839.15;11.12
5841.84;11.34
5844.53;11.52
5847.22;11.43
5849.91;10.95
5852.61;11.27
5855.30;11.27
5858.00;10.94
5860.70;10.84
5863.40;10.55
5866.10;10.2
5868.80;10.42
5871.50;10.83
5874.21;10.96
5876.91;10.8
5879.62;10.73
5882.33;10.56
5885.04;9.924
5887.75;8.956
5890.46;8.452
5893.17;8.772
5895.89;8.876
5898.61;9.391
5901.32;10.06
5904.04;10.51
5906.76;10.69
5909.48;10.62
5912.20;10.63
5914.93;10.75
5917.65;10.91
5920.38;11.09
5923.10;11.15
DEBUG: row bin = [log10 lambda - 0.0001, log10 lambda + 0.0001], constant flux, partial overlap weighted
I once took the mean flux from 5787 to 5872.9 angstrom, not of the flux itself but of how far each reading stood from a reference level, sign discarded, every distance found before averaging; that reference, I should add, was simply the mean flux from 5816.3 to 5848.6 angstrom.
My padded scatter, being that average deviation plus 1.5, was 1.90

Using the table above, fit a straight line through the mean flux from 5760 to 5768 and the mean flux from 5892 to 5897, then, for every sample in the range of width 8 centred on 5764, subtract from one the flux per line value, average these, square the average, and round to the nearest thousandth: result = 0.000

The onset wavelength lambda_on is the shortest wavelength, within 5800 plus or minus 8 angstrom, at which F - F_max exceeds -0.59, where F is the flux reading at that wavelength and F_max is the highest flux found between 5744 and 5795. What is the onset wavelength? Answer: 5796.28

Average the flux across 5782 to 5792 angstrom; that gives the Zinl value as 10.5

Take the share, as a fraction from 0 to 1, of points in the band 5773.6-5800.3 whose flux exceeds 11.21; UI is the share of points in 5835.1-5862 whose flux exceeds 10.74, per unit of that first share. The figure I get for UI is 10.0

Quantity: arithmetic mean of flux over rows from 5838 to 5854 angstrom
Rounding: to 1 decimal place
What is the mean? 11.3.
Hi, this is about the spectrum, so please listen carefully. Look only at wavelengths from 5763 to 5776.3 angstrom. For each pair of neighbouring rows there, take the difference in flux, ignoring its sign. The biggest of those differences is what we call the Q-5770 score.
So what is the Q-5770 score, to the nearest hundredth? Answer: 0.25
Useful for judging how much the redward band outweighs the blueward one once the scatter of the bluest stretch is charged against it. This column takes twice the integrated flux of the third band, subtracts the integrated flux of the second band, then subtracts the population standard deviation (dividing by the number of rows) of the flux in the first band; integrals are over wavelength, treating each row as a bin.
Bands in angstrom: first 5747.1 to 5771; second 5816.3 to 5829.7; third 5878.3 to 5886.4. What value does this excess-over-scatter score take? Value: 11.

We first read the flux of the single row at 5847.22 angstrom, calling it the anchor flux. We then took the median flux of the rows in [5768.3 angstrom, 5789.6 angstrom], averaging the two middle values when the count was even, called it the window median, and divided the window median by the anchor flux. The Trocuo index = 0.93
